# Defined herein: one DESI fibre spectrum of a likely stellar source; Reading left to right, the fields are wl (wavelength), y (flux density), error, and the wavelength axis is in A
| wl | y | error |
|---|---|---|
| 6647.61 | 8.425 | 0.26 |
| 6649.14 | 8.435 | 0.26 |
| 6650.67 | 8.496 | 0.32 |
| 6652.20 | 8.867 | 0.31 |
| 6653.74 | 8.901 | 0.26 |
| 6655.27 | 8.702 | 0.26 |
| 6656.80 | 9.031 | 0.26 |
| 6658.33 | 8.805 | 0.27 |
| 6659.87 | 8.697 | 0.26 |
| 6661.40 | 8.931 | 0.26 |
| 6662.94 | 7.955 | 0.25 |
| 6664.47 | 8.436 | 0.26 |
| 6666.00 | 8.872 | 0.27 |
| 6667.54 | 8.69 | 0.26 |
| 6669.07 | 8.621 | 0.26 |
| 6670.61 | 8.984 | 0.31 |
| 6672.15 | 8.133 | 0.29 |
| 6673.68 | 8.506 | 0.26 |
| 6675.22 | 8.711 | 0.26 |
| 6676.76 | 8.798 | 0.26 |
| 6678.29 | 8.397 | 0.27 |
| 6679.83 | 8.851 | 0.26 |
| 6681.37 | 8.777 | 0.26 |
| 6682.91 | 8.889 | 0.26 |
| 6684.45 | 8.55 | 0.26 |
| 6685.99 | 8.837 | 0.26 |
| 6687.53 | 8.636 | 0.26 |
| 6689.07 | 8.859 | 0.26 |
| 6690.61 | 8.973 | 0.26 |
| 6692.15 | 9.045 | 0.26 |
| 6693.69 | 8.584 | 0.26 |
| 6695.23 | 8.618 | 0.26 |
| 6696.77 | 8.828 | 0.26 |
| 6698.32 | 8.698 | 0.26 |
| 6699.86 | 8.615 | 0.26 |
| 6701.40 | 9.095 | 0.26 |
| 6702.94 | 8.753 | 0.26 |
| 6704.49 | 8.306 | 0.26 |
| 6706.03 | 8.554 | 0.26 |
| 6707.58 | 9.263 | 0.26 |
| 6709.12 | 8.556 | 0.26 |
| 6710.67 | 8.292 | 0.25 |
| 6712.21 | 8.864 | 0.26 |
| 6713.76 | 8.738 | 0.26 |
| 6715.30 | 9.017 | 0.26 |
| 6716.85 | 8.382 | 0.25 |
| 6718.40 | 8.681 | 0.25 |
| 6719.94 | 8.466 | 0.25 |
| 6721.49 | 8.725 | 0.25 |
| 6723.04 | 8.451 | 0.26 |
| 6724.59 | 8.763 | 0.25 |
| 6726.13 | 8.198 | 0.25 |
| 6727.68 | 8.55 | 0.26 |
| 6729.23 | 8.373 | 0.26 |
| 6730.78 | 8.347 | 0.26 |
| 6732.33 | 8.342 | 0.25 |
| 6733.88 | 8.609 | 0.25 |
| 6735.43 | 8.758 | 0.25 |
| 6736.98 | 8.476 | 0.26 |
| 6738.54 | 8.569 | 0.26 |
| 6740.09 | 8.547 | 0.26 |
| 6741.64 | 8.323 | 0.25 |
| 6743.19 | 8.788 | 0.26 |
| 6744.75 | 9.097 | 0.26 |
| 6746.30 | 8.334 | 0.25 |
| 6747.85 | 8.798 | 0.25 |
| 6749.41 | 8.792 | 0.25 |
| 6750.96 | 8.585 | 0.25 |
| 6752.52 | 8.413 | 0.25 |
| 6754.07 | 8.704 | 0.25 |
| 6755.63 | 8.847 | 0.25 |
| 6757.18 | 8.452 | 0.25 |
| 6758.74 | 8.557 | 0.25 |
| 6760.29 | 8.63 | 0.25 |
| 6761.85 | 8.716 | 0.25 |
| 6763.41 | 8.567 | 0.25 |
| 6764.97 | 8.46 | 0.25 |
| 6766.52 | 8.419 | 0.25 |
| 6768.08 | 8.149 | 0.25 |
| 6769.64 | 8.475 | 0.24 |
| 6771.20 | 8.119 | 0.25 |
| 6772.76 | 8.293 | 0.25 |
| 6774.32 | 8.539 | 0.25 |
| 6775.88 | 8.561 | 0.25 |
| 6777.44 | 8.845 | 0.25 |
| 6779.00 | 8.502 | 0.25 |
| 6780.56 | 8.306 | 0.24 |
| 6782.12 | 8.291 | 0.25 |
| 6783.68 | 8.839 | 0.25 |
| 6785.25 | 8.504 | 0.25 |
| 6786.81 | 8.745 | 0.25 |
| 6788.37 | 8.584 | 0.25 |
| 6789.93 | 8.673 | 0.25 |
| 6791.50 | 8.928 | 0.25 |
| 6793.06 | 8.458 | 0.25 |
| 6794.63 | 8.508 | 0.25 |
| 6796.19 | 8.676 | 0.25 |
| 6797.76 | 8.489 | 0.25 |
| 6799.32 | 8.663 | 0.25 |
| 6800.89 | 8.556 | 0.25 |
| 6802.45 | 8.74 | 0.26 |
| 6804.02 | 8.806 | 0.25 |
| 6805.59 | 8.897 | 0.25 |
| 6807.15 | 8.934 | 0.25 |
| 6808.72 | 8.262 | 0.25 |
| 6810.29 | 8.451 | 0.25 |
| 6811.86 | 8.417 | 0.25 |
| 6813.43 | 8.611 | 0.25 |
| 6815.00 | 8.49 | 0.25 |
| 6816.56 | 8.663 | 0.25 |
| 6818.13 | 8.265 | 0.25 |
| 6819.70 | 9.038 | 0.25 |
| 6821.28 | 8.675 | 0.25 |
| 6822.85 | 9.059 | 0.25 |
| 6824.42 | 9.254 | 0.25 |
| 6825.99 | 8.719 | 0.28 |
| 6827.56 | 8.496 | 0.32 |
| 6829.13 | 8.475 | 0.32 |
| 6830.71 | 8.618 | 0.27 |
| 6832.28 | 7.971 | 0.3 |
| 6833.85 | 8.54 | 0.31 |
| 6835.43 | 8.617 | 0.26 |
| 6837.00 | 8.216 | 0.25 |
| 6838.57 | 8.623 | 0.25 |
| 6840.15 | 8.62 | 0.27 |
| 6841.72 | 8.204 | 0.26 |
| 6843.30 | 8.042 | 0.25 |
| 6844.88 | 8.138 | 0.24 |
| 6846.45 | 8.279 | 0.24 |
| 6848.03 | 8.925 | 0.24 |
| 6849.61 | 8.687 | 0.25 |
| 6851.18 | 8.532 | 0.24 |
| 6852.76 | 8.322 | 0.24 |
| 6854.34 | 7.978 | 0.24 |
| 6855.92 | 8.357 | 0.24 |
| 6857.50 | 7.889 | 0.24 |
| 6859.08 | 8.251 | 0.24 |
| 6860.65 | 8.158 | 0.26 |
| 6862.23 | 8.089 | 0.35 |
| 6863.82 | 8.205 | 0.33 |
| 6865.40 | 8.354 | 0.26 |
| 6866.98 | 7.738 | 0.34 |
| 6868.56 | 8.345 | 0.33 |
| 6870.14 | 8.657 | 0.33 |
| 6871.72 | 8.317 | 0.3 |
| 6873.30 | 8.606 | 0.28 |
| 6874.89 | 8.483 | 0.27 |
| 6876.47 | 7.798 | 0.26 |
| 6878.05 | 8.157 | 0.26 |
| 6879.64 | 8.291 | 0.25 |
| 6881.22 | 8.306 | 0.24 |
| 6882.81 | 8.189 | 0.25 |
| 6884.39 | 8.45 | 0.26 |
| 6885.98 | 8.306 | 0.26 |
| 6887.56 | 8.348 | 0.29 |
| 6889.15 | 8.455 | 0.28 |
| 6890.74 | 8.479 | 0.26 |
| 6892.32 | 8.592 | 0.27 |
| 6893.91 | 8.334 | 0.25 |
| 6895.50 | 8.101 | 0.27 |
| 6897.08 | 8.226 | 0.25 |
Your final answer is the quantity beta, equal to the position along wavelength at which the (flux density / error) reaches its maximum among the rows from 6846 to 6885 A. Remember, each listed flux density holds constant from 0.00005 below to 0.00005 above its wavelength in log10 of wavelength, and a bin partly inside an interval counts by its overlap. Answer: 6848.03 A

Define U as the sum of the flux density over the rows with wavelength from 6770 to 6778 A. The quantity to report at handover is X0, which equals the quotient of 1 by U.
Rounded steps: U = 42.36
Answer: 0.0236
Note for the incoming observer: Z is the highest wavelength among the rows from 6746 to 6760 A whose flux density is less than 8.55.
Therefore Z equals 6757.18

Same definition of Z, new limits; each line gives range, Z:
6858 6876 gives 6874.89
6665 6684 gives 6678.29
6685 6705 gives 6704.49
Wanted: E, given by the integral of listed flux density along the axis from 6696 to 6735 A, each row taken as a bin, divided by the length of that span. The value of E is 8.62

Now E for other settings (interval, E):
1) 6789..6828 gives 8.67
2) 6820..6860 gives 8.47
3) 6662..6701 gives 8.68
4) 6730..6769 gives 8.57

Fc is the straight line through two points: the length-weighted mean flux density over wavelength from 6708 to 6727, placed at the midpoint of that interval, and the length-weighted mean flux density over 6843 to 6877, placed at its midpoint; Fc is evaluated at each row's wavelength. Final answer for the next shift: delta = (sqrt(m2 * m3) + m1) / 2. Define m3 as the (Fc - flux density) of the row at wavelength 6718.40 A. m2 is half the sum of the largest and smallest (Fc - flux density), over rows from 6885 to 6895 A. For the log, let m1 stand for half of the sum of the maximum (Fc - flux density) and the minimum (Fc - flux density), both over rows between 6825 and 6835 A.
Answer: 0.07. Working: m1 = 0.01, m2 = -0.228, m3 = -0.07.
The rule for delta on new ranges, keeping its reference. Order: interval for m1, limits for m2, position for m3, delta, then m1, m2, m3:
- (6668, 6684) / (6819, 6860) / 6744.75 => 0.26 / 0.16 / -0.242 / -0.55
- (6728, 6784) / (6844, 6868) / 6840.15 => 0.01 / -0.09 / -0.039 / -0.29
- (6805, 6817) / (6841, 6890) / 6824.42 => 0.00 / -0.19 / -0.039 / -0.89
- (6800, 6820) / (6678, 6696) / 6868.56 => -0.10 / -0.26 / -0.037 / -0.08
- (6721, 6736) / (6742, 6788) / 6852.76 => 0.07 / 0.10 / -0.090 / -0.02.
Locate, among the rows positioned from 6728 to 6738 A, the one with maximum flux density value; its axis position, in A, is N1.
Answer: 6735.43 A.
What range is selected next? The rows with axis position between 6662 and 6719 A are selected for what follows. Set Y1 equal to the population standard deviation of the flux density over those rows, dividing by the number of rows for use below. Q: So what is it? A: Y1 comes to 0.27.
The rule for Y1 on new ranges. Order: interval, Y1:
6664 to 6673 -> 0.28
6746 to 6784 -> 0.21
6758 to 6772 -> 0.19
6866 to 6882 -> 0.29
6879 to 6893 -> 0.12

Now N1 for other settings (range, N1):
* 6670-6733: 6707.58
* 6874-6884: 6874.89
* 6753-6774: 6755.63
